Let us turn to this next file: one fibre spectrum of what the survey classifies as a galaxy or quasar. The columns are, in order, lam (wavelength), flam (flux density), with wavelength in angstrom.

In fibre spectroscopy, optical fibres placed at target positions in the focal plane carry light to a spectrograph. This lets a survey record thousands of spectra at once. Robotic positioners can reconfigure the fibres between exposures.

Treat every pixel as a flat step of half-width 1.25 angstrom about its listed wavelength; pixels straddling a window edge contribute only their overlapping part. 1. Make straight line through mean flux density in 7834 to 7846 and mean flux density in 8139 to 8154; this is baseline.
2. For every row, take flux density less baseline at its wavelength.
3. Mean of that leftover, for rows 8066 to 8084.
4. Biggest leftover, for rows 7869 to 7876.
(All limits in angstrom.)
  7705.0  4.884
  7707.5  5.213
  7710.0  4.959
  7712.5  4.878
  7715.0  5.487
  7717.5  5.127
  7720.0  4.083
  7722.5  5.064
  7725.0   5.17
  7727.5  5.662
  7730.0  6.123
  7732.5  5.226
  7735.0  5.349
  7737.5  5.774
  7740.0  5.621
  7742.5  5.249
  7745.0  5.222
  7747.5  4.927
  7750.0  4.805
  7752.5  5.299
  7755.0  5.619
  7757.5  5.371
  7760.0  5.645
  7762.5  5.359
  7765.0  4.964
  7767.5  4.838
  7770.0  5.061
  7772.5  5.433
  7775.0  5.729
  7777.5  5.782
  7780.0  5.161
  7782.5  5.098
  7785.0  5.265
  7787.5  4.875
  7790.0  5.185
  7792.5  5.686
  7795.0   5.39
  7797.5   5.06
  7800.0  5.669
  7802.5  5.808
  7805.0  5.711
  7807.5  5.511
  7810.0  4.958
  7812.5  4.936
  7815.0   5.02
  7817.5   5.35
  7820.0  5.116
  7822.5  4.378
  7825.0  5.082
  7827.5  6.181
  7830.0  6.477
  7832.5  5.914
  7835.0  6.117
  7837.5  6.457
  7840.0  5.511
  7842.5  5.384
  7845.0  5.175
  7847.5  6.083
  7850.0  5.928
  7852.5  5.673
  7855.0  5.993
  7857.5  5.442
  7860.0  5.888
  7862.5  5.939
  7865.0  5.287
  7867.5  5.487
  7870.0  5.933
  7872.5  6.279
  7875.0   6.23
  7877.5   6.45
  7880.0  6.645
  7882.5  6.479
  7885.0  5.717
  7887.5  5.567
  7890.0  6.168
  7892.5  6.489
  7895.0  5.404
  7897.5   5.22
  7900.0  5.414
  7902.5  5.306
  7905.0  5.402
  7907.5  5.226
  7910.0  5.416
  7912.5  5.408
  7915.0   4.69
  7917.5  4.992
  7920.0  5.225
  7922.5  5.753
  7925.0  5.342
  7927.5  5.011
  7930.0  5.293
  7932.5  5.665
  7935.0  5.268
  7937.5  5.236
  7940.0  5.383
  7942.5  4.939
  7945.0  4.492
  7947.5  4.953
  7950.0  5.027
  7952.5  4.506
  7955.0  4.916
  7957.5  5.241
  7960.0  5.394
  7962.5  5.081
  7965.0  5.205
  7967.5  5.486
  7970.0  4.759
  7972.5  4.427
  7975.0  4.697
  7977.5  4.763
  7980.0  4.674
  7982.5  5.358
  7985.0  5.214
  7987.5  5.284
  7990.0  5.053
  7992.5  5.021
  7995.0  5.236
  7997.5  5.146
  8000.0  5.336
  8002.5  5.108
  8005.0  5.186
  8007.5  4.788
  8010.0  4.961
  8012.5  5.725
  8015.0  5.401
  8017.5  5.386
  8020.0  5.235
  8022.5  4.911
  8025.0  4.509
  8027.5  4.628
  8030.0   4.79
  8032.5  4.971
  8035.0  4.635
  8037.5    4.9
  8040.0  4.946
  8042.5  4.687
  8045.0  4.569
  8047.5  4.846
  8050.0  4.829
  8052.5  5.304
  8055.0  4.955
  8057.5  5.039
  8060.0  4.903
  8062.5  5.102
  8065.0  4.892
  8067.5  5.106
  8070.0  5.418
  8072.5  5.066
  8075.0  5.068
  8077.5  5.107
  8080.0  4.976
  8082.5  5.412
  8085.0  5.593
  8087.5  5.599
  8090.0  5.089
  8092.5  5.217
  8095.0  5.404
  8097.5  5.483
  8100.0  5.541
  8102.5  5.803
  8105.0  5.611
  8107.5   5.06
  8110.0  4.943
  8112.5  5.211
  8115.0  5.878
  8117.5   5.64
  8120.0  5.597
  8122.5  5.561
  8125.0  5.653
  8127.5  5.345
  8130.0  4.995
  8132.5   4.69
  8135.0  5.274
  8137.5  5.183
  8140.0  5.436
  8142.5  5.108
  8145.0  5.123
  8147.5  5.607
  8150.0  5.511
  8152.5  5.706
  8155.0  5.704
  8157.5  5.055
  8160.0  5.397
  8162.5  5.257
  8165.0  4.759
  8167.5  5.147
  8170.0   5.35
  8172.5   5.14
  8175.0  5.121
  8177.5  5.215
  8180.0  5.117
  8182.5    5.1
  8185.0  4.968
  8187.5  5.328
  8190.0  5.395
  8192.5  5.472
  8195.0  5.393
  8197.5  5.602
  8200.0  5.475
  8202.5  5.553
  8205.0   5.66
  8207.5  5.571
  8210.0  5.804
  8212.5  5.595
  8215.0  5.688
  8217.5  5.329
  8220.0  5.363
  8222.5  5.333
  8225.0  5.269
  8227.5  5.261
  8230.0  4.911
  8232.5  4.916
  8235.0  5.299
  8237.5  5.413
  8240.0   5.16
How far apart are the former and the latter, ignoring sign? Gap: 0.91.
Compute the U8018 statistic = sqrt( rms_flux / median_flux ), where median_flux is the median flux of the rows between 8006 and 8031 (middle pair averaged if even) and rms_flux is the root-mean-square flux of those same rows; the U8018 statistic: 1.01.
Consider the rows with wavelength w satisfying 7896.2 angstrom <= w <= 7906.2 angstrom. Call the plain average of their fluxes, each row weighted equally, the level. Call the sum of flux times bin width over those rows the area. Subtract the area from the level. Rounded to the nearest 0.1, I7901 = -48.0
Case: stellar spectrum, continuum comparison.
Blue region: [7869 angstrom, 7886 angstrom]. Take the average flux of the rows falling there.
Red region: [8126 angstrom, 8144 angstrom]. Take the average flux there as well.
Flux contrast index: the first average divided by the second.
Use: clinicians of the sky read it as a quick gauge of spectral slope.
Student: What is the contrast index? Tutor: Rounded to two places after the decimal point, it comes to 1.21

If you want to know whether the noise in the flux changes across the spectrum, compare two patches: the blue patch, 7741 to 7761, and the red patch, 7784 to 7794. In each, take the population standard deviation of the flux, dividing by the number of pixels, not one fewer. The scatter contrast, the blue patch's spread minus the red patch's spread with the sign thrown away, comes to 0.01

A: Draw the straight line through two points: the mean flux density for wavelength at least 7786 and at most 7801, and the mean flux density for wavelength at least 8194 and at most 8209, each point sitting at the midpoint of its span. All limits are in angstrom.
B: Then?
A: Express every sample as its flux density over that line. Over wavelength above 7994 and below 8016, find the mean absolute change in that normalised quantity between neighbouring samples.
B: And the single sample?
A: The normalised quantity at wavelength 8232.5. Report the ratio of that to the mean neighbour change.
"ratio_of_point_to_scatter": 17.1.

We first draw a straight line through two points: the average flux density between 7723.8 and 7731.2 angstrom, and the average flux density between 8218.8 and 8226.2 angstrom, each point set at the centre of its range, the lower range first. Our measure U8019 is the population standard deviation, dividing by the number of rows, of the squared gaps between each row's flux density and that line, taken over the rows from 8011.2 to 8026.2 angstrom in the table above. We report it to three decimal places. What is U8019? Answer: 0.317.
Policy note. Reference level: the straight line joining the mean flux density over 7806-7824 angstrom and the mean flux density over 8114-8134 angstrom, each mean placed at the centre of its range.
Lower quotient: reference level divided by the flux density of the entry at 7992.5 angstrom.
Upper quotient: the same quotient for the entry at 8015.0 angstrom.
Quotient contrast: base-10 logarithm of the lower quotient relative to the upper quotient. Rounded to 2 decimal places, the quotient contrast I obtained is 0.03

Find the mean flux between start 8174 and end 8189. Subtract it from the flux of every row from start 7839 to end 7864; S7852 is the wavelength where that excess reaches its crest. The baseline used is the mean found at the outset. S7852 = 7847.5 angstrom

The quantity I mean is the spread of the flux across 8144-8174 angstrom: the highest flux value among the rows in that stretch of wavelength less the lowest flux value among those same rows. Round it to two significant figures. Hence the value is 0.95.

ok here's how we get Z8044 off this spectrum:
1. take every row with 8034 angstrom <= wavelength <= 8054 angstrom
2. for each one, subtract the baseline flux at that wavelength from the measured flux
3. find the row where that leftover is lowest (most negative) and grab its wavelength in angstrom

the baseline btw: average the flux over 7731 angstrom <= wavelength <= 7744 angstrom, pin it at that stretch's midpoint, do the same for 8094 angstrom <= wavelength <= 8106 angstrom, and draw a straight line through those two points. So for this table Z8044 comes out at 8045.0 angstrom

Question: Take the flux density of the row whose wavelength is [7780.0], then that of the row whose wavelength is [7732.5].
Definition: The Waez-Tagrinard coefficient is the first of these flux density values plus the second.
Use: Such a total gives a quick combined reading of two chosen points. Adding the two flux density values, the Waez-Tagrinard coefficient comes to 10.4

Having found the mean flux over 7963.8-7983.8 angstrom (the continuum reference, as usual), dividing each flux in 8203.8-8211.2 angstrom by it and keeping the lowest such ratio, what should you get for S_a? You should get 1.13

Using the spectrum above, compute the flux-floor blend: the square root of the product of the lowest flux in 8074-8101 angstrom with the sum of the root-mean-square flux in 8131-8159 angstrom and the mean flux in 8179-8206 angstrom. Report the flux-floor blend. 7.29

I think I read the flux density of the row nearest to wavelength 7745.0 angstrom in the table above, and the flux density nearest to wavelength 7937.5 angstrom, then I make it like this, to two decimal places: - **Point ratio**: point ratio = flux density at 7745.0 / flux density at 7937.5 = 1.00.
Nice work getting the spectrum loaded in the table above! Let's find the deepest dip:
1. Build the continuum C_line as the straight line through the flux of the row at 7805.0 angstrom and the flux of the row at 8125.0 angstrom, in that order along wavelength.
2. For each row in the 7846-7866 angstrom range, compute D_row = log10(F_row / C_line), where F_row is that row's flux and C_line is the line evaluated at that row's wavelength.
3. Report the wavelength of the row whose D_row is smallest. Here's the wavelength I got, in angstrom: 7865.0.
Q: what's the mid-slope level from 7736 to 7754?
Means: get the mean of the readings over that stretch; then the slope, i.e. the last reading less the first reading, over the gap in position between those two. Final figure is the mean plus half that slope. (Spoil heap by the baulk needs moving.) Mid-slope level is 5.3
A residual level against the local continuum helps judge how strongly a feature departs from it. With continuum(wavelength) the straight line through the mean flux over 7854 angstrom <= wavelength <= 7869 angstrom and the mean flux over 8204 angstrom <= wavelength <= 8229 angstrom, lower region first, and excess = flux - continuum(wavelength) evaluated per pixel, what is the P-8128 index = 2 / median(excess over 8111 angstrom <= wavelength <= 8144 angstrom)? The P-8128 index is -11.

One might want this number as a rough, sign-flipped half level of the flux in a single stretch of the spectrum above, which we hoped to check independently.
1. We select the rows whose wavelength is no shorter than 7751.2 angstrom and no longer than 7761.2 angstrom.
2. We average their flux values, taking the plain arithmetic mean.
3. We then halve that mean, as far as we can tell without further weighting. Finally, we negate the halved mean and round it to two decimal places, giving -2.74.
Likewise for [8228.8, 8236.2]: -2.52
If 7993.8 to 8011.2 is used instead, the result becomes -2.55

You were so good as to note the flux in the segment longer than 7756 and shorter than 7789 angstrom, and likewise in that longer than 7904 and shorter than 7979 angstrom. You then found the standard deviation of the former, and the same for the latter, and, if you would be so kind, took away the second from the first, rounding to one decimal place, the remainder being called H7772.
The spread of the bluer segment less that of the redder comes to 0.0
